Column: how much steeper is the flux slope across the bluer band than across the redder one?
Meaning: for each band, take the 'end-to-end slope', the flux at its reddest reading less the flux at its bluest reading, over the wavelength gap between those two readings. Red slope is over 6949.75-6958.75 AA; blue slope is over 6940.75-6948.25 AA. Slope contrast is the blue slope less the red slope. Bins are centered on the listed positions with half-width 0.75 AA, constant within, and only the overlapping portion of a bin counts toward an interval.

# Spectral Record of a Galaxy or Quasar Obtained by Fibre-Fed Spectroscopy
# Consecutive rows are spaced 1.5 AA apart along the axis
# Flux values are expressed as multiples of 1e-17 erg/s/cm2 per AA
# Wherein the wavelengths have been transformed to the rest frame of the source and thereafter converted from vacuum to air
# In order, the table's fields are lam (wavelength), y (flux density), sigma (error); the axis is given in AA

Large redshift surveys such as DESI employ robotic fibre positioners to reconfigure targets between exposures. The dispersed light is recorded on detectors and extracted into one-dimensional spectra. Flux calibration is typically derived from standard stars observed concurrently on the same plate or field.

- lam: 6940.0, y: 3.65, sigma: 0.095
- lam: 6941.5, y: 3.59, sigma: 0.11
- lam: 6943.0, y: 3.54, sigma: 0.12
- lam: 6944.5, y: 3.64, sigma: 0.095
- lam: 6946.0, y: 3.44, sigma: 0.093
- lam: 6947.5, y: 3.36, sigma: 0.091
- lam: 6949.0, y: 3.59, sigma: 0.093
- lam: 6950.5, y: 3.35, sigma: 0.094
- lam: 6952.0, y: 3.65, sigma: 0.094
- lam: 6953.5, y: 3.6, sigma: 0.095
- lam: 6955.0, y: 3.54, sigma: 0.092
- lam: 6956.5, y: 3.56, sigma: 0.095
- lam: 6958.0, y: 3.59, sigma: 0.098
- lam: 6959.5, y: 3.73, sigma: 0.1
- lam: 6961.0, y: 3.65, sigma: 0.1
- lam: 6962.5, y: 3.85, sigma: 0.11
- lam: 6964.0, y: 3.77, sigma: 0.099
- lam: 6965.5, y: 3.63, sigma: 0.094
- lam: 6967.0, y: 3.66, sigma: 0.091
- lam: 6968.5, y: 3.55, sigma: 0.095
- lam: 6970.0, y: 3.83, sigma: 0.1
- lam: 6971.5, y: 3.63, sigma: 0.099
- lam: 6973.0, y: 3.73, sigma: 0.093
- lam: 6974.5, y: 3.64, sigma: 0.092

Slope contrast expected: -0.07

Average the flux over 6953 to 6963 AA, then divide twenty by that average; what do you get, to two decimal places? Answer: 5.49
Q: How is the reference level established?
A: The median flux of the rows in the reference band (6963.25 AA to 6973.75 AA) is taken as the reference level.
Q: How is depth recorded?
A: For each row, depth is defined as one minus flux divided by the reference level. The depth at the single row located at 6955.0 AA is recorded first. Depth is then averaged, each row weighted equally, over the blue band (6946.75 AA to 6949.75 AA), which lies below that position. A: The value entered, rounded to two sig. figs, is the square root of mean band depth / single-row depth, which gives 1.2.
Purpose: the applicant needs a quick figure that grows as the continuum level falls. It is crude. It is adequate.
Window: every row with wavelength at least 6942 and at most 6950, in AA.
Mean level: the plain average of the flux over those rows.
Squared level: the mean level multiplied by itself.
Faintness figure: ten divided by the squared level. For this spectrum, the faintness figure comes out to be 0.81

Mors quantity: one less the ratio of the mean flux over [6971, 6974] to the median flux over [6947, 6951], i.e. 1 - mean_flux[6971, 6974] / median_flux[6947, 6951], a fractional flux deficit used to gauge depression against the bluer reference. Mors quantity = -0.10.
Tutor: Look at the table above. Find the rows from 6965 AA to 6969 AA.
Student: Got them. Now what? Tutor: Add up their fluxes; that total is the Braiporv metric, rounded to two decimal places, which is 10.84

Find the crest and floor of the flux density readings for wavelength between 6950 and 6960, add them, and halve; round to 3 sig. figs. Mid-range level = 3.54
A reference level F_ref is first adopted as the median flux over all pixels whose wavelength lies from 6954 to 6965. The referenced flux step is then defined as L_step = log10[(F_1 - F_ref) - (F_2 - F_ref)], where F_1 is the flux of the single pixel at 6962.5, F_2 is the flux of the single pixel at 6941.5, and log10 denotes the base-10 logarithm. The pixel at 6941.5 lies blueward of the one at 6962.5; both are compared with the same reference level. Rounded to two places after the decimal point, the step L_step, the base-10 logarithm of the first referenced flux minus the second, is -0.59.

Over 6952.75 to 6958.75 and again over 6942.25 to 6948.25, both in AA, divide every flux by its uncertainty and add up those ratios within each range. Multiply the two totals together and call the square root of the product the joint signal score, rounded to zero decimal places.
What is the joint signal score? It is 146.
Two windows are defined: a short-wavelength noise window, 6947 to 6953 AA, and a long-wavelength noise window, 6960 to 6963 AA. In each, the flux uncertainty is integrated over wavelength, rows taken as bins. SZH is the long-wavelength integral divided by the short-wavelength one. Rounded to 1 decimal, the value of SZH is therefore 0.6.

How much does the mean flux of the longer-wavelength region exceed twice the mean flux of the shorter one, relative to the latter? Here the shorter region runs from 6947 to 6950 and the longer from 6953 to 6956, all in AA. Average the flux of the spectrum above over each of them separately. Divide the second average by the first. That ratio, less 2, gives -0.973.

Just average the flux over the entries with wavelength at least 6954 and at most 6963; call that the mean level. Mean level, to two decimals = 3.65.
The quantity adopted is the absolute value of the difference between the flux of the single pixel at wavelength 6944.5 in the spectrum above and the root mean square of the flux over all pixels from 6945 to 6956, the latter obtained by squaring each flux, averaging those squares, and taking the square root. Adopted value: 0.13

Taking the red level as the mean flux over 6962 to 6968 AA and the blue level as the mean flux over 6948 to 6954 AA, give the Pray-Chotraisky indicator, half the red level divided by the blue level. 0.525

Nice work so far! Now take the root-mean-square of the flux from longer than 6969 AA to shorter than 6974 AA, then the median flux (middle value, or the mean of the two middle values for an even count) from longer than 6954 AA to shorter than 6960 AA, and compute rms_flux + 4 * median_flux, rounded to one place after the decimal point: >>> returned 18.0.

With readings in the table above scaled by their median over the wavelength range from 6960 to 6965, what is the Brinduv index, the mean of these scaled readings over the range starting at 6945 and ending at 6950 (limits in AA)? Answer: 0.919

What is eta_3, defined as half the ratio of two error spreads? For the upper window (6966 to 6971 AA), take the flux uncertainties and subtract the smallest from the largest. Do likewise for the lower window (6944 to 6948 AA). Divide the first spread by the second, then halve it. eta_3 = 1.1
